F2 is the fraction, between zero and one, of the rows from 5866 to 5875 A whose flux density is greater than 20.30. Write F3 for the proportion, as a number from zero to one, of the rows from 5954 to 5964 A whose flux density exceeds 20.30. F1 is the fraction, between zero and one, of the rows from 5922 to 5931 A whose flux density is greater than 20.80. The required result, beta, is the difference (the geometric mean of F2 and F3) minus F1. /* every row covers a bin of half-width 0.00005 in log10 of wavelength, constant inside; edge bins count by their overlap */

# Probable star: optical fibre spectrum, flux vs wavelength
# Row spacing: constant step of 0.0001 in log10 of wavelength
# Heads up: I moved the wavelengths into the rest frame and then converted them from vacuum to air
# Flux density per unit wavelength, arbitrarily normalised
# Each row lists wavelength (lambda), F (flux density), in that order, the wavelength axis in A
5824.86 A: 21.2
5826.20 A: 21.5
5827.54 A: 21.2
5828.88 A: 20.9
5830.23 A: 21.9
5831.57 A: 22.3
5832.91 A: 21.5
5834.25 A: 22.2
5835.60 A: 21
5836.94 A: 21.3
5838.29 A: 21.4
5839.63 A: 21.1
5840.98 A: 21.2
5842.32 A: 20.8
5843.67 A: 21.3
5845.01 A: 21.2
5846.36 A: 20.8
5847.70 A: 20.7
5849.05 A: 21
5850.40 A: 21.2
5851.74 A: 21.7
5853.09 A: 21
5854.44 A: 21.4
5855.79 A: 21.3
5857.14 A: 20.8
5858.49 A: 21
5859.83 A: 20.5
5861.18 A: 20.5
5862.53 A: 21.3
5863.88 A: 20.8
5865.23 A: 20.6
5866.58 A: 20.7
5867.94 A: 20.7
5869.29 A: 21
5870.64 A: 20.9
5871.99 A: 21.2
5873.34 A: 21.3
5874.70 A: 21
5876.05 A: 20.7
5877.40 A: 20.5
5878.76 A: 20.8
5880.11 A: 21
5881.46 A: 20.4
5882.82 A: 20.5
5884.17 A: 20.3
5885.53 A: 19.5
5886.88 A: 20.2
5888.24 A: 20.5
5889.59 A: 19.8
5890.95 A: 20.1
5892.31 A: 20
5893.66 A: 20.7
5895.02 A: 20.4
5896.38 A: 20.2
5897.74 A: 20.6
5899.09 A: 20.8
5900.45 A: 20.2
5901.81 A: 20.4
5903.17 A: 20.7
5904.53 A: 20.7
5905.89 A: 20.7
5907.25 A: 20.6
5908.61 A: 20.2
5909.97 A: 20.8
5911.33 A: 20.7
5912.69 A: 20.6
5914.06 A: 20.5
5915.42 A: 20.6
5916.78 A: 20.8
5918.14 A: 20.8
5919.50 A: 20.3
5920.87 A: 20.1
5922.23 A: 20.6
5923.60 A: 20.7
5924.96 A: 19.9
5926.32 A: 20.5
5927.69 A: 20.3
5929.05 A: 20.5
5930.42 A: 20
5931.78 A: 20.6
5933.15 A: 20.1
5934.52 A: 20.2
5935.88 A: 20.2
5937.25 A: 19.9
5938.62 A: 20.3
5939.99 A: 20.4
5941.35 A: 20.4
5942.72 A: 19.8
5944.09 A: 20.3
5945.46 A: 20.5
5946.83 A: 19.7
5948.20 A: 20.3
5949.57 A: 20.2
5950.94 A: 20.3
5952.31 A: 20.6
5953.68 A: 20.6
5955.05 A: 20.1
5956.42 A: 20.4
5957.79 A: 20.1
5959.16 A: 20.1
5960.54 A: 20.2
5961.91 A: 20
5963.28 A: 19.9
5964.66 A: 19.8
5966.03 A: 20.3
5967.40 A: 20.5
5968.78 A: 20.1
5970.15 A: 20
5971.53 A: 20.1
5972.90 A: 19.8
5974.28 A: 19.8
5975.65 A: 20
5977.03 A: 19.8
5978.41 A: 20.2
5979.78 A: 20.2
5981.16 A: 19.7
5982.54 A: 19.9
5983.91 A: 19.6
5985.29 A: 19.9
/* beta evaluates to 0.38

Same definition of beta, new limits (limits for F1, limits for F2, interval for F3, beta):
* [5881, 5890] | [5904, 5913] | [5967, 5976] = 0.35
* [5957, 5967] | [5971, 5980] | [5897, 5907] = 0.00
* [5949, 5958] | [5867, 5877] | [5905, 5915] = 0.93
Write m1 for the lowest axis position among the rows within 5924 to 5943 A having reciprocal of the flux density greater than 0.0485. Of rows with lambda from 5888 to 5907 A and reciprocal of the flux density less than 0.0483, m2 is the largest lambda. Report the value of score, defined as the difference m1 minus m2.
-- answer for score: 25.9 A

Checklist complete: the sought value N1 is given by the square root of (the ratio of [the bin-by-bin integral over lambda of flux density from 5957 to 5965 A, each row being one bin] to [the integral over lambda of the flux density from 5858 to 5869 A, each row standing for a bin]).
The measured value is 0.8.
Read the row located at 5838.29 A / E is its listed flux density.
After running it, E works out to 21.4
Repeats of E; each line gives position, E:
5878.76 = 20.8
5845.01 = 21.2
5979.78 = 20.2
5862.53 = 21.3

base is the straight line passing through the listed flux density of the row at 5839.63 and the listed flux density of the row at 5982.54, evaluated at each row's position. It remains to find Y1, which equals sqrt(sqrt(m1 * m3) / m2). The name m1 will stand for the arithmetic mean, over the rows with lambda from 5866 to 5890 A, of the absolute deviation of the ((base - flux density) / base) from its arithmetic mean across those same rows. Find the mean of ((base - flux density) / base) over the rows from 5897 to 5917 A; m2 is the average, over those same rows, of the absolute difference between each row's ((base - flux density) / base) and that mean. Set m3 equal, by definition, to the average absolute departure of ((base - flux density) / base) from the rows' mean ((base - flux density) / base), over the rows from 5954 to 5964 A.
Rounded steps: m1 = 0.0148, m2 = 0.0077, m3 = 0.005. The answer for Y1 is 1.07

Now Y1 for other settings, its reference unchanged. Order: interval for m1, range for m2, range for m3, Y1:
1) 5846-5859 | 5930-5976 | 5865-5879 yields 1.08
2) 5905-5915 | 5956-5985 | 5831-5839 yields 1.16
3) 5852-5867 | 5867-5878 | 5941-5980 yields 1.02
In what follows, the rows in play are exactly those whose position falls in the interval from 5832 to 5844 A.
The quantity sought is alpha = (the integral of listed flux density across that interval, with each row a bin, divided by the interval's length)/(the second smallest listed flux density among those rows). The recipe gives 1.02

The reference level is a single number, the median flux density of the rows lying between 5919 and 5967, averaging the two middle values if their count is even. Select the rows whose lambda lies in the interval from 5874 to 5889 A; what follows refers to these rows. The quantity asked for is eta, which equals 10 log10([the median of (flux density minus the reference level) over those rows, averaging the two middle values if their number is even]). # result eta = -7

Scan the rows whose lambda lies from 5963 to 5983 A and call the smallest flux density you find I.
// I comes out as 19.7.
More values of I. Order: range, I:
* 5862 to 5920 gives 19.5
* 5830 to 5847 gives 20.8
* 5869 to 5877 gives 20.7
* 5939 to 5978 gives 19.7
